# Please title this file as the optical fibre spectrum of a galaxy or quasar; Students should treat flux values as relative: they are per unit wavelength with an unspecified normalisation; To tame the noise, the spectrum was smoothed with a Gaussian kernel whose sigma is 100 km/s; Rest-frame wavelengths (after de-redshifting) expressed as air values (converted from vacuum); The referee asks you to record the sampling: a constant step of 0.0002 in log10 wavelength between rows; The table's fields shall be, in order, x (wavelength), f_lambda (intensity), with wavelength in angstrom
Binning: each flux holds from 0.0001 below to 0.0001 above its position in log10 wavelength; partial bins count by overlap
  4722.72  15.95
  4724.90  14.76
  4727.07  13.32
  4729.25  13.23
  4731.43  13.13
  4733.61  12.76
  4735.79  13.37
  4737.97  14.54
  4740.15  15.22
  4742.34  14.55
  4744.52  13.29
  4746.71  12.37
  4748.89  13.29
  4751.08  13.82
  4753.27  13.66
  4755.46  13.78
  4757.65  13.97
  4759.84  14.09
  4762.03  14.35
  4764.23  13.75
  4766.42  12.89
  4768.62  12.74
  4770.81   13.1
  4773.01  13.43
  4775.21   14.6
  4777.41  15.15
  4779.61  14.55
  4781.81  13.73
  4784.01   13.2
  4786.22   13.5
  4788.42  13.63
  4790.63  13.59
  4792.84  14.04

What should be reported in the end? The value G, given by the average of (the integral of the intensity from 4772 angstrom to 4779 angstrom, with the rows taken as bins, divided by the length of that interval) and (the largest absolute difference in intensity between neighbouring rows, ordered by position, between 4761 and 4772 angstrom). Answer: 7.64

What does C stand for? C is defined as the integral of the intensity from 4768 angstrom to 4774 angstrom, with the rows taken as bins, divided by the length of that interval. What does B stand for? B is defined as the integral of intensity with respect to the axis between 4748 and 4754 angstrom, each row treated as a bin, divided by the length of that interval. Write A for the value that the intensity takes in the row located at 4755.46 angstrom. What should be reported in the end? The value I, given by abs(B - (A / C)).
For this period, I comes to 12.5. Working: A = 13.78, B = 13.6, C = 13.1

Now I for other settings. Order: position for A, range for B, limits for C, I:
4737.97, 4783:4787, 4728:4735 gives 12.2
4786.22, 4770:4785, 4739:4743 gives 13.1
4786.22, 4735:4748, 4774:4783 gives 13.0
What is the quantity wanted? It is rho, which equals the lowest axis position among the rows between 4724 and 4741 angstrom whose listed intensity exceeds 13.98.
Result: 4724.90 angstrom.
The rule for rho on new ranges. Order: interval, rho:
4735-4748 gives 4737.97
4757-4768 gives 4759.84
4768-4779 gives 4775.21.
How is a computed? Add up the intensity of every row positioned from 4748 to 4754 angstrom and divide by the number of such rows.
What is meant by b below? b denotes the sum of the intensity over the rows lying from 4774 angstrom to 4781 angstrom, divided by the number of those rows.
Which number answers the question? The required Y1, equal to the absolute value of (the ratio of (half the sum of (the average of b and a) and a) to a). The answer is 1.02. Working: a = 13.6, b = 14.8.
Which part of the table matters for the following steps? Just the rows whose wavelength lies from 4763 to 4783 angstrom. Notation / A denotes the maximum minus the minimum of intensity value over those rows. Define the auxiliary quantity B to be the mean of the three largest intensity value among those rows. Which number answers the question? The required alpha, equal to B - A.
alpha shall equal 12.36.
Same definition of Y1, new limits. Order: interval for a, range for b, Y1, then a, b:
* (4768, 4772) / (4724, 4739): 1.01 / 12.9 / 13.6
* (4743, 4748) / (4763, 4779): 1.02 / 12.8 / 13.7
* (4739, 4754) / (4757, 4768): 1.00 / 13.7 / 13.8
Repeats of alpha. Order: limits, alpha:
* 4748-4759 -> 13.18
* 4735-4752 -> 11.92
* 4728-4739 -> 11.93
